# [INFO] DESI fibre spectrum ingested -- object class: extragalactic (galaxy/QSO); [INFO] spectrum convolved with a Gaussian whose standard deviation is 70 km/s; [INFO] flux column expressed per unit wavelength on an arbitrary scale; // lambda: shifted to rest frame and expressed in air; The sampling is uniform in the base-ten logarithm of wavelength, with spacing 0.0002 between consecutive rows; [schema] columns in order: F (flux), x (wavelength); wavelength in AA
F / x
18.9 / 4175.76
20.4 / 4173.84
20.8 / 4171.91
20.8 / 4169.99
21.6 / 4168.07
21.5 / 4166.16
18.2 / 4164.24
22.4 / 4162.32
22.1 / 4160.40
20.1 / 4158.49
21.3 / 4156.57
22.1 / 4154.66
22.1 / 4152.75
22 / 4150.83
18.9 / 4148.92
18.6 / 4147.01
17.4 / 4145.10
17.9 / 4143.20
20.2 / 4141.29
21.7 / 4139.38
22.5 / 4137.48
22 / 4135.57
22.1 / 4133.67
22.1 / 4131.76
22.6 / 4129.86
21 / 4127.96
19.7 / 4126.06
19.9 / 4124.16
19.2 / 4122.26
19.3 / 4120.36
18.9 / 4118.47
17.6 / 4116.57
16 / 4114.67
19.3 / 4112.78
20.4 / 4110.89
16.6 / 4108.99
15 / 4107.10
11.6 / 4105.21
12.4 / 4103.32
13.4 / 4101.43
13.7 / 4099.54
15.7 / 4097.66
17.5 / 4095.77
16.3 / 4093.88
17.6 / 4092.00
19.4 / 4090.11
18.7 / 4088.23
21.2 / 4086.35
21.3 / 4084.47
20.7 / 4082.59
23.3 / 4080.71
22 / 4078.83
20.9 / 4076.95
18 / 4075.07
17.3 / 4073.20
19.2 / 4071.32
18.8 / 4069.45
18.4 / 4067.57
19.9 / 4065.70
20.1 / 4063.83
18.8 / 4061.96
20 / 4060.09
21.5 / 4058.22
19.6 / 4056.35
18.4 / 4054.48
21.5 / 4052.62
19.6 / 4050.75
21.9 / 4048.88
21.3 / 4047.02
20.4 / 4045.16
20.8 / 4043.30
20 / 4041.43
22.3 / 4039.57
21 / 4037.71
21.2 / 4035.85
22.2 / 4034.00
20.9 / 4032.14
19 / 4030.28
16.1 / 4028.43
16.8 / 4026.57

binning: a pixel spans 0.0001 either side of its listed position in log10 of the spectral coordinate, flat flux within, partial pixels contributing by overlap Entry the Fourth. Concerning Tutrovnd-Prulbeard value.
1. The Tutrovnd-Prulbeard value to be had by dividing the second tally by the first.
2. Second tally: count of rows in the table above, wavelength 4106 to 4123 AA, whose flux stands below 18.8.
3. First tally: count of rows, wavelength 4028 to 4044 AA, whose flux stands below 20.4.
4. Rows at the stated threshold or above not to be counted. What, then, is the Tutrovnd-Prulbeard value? 1.33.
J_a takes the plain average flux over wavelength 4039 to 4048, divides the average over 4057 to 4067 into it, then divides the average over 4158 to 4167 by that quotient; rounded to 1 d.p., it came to 20.0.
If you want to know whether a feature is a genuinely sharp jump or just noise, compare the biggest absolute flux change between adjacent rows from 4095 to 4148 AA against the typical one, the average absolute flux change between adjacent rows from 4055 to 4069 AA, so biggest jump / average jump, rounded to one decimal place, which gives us 3.0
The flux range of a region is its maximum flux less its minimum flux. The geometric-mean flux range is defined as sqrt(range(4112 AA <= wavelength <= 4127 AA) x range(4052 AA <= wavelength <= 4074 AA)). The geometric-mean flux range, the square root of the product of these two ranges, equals 4.0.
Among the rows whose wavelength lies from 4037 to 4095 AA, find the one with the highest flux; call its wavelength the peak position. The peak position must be 4080.71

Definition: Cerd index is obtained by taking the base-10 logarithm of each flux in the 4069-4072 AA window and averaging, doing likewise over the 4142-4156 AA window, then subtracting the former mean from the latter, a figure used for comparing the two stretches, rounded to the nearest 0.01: 0.02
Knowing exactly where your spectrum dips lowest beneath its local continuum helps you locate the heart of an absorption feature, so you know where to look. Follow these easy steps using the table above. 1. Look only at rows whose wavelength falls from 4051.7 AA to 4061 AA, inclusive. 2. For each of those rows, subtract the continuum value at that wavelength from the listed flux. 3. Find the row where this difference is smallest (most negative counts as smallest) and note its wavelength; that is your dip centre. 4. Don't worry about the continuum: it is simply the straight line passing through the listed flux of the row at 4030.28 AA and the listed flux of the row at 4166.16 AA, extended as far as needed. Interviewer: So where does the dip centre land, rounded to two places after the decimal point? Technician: 4054.48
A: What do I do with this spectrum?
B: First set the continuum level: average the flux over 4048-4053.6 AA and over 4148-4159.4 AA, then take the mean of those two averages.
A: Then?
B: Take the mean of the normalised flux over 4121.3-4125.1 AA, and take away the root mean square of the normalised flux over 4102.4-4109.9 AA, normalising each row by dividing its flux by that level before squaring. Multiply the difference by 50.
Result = 13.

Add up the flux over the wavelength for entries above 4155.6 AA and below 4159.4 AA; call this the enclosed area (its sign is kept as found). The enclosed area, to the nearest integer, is 79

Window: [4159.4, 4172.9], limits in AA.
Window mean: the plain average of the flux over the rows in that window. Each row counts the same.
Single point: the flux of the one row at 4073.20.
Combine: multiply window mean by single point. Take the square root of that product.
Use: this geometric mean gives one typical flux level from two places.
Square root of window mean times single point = 19.1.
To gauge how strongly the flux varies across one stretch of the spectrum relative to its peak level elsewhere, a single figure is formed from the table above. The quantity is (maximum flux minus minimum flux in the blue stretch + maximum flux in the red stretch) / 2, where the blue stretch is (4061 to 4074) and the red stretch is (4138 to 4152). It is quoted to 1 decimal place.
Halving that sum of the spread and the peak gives 12.4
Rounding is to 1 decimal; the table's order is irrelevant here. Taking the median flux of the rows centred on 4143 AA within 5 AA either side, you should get 18.6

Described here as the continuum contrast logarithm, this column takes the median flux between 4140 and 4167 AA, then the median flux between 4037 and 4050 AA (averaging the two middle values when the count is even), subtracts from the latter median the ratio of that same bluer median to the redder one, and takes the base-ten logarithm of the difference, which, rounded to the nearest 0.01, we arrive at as 1.30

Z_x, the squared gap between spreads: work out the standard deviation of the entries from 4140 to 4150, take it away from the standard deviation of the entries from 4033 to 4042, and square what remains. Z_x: 0.01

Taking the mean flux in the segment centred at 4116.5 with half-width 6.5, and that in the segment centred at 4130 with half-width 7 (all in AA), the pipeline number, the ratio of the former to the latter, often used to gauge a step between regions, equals 0.87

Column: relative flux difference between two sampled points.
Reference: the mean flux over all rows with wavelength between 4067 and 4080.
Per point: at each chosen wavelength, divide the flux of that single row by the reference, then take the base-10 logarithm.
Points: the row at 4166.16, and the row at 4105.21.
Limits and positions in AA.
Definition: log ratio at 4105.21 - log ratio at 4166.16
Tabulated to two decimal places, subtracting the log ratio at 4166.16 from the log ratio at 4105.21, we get -0.27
